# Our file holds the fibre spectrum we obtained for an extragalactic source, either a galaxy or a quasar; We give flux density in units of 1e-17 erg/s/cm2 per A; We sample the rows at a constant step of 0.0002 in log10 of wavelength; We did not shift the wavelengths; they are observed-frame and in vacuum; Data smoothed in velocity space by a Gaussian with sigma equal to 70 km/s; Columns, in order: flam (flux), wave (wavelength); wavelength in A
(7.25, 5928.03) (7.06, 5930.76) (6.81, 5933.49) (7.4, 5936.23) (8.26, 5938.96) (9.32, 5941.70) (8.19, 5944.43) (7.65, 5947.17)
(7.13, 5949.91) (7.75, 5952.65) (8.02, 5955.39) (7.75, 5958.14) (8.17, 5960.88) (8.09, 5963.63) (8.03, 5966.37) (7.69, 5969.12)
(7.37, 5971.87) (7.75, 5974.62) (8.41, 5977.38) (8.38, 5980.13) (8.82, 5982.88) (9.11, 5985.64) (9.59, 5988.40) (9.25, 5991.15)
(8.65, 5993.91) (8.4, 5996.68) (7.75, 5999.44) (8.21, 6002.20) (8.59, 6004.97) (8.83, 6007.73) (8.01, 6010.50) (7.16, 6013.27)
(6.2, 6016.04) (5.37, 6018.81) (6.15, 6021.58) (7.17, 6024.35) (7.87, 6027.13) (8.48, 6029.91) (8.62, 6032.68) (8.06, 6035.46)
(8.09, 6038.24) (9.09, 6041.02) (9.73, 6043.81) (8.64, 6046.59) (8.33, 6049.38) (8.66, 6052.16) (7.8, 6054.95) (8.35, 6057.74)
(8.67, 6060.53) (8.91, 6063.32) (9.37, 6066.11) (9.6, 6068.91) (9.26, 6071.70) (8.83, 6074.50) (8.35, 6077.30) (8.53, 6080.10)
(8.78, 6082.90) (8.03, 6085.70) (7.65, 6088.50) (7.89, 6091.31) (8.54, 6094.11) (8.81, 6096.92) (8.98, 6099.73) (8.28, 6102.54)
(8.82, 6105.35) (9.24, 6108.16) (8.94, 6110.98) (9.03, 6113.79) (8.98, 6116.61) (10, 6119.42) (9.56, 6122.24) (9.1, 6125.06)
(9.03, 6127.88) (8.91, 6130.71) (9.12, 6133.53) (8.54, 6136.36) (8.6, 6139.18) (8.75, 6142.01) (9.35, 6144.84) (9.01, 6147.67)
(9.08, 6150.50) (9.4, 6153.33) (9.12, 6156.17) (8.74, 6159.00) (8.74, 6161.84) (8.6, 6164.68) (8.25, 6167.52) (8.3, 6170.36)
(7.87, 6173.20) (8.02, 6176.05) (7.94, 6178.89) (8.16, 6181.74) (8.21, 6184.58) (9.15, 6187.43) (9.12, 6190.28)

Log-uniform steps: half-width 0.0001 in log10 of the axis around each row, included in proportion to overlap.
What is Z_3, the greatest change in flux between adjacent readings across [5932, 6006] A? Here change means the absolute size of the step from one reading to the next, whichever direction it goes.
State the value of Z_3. 1.13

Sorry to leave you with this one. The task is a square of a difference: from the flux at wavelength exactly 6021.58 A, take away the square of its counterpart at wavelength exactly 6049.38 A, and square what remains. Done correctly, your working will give 3999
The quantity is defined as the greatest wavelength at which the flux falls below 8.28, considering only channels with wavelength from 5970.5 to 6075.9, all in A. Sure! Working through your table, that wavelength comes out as 6054.95 A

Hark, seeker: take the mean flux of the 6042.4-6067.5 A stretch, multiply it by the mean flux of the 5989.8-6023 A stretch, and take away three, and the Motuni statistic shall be 64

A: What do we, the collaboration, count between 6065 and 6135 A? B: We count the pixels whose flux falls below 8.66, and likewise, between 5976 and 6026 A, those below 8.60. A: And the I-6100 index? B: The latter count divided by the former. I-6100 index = 1.7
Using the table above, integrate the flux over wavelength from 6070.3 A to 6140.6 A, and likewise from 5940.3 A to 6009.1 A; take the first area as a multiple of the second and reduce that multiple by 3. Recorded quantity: -1.91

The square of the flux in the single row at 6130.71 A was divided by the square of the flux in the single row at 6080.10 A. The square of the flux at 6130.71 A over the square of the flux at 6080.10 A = 1.1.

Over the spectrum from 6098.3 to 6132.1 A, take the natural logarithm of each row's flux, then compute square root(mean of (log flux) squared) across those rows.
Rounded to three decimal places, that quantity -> 2.205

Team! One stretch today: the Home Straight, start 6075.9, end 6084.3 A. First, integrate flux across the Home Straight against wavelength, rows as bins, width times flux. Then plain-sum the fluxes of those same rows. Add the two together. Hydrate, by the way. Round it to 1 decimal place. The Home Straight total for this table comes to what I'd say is 97.5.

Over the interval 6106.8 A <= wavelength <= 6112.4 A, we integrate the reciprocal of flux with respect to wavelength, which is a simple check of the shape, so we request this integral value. 0.62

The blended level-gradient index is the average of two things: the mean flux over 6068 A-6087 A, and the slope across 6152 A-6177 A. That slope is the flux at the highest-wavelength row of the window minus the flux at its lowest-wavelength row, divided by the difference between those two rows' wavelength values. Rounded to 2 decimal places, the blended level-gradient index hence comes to 4.35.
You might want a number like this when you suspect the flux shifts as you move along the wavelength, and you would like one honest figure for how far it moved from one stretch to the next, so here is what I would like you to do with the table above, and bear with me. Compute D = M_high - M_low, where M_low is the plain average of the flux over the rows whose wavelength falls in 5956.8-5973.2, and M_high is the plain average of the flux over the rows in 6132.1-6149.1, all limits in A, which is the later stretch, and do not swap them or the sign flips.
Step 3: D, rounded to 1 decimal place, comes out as 1.0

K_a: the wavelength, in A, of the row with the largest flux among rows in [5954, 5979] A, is 5977.38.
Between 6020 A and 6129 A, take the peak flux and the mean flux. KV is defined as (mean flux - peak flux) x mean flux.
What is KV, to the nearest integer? -12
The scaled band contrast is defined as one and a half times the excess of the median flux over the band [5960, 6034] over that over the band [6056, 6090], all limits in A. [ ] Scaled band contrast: -0.83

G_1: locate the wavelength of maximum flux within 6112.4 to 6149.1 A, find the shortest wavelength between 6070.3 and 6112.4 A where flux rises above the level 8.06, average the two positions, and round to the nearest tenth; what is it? 6095.6 A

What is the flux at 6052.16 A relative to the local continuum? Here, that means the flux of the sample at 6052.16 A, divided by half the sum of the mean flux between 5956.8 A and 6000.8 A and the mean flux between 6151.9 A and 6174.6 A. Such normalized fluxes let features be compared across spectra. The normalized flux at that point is 1.022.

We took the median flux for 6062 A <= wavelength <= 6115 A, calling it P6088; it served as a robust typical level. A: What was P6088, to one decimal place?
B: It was 8.8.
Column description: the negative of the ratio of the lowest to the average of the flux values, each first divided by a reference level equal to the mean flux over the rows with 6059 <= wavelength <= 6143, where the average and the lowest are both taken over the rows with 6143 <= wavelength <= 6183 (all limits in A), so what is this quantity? -0.914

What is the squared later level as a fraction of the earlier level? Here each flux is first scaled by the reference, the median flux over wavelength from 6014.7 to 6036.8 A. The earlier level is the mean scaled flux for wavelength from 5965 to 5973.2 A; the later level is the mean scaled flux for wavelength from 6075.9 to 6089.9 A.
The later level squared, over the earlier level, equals 1.18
